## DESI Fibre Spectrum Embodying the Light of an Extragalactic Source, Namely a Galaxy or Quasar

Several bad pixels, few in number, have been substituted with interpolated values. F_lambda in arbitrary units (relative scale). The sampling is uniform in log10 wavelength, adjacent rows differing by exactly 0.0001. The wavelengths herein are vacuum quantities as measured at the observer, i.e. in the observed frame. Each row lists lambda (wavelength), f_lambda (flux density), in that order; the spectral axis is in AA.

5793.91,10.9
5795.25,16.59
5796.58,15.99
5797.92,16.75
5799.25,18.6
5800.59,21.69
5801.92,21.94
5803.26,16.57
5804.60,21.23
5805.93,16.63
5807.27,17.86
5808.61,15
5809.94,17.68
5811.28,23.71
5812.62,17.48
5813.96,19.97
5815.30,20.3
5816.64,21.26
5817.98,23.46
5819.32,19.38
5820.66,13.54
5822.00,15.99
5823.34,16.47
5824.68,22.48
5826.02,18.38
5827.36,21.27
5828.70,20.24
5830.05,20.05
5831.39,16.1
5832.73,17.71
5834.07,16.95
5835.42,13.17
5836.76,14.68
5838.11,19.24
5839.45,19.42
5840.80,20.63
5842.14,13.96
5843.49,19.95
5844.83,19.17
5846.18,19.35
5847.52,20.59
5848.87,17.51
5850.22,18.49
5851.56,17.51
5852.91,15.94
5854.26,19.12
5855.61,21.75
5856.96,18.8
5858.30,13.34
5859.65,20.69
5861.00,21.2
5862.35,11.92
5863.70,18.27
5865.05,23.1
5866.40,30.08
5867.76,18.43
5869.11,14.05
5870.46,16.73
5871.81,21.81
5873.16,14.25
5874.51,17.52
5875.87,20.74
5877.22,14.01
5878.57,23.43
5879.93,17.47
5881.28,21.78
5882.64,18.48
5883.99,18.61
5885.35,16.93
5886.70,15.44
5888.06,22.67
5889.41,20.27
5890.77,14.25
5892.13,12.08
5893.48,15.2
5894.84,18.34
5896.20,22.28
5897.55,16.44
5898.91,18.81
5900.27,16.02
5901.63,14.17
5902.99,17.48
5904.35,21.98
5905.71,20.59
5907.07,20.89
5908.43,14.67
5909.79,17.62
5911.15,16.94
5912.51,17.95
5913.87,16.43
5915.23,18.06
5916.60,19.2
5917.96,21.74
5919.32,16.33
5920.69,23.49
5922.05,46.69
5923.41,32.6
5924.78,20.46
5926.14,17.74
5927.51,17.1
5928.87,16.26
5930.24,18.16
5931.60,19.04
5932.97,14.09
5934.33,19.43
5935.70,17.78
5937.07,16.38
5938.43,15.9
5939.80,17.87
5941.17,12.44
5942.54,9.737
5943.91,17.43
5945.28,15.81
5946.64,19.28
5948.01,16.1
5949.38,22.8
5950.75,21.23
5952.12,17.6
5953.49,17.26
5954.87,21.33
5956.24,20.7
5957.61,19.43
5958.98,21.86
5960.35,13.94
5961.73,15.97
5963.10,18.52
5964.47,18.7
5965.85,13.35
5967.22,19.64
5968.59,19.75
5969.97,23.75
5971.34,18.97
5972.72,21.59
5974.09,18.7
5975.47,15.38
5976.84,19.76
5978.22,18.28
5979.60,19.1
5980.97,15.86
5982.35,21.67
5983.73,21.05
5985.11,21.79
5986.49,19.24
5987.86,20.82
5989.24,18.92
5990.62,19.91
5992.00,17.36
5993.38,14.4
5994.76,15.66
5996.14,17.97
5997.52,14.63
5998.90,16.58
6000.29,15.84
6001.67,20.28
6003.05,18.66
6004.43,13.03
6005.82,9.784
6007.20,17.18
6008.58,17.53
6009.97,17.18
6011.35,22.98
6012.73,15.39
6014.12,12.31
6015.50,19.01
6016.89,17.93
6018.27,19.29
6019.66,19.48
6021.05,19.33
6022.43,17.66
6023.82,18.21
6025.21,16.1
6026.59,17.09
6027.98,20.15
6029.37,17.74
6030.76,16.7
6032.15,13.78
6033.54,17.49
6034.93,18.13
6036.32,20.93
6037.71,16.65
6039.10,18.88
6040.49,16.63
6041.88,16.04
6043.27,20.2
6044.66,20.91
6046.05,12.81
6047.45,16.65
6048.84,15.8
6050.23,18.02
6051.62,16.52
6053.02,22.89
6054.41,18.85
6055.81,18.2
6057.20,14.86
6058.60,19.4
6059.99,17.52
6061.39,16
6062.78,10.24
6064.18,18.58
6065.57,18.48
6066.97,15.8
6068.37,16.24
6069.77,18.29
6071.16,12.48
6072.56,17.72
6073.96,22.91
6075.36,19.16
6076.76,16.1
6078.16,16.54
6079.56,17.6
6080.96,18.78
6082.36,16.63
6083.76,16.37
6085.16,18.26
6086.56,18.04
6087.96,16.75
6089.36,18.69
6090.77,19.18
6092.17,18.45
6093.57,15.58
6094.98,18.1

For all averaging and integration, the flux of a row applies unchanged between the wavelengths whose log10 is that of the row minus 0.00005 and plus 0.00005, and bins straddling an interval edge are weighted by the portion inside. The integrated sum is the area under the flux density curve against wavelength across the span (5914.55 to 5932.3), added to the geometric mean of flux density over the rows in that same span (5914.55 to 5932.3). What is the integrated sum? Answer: 412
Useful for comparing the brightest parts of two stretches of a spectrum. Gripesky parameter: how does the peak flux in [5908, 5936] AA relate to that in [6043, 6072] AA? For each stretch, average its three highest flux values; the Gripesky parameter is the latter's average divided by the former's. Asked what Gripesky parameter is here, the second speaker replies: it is 0.62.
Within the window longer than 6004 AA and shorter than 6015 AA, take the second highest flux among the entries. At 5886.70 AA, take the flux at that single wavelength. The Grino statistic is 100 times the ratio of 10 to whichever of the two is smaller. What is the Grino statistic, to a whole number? 65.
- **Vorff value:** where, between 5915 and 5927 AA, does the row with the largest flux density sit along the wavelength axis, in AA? 5922.05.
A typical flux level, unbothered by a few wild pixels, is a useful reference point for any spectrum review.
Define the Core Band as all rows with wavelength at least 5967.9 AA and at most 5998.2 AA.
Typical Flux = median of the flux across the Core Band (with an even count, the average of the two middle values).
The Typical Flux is 19.0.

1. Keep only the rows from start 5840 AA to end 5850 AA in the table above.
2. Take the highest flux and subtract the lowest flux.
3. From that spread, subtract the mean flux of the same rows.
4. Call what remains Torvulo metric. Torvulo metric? -12.1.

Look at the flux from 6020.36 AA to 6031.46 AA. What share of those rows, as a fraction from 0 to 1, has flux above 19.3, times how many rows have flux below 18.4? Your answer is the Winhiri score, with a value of 1.5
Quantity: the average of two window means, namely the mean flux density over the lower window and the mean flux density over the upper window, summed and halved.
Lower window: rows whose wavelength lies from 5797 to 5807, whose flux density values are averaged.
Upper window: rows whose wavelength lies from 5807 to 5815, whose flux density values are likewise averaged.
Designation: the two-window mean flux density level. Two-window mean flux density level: 18.8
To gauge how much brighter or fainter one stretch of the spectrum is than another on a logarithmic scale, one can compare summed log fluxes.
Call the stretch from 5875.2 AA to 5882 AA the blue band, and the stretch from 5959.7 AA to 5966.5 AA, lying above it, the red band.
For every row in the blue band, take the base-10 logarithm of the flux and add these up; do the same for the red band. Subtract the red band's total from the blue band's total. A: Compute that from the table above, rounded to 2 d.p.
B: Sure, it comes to 0.40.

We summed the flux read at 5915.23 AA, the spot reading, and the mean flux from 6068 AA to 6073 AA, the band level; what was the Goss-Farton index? 34.2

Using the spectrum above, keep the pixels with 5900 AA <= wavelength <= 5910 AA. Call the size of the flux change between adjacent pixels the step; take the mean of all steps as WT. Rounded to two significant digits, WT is 2.9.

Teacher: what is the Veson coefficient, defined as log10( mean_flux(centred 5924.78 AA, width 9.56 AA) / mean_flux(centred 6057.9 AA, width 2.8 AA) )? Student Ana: 0.16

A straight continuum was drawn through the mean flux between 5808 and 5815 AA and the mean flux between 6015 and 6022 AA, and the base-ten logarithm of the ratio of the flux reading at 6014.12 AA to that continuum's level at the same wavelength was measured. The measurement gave -0.19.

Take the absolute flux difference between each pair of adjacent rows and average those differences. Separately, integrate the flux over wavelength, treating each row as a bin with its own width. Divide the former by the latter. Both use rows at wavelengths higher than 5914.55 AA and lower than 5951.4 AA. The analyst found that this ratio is 0.0065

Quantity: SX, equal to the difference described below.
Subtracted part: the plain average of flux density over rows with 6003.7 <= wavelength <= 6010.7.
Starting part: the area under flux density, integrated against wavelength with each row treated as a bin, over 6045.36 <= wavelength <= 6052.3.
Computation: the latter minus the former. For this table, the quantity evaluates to 96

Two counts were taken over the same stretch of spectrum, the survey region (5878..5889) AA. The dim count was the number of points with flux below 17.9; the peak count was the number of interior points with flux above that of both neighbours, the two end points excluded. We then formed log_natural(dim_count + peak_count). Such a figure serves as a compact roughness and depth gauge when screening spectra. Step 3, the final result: 1.61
